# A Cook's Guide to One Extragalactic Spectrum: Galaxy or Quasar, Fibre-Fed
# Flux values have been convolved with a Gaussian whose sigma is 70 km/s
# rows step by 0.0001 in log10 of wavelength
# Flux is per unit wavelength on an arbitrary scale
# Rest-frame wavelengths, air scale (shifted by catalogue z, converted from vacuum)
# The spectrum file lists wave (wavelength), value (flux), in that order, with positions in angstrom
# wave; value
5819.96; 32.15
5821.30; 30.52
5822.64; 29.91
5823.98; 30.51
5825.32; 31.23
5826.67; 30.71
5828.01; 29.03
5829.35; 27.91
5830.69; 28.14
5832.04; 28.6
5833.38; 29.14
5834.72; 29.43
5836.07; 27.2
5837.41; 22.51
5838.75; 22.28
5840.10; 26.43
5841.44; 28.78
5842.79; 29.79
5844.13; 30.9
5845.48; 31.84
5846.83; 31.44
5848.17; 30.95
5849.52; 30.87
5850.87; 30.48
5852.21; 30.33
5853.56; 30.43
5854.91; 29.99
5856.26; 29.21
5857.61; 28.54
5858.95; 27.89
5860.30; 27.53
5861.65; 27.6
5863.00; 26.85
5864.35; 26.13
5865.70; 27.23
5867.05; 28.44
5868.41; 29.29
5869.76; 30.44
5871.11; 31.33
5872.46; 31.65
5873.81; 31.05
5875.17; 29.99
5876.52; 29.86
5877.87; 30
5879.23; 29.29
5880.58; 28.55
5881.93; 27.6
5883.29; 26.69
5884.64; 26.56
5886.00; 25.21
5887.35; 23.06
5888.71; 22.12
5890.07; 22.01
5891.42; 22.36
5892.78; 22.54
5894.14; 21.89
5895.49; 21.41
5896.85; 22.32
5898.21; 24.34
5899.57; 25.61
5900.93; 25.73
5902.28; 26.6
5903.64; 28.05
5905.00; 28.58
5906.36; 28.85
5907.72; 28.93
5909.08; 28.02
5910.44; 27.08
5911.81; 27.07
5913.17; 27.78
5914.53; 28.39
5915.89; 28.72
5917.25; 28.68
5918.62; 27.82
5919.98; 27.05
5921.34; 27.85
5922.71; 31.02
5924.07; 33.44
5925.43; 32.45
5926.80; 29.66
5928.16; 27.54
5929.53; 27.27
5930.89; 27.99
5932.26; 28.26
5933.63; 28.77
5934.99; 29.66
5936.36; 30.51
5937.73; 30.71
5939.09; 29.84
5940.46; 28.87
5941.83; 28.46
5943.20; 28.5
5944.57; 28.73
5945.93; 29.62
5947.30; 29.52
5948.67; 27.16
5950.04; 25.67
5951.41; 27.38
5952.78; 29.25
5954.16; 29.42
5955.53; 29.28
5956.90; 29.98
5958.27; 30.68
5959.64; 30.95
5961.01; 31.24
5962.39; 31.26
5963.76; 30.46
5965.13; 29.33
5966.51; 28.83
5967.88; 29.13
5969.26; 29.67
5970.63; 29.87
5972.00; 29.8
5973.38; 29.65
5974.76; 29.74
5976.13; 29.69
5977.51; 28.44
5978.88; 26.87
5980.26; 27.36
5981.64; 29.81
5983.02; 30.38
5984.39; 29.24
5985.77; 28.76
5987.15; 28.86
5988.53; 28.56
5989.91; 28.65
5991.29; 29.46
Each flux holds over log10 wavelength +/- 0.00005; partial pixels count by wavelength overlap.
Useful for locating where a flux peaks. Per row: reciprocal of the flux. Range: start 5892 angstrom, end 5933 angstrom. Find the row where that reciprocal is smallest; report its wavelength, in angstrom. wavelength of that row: 5924.07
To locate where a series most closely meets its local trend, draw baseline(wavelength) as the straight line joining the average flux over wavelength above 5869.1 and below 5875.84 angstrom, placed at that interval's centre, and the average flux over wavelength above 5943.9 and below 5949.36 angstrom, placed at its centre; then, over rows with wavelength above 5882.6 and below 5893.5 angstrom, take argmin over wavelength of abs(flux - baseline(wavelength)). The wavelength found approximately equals 5883.29 angstrom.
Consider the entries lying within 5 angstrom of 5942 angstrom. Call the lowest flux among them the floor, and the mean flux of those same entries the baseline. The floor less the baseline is -0.8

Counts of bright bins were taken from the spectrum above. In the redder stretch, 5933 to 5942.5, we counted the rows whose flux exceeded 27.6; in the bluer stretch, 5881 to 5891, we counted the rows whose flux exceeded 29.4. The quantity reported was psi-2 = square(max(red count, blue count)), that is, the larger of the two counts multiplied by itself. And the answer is 49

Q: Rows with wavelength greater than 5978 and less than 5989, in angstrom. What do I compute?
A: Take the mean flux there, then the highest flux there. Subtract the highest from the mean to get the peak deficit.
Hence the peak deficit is -1.65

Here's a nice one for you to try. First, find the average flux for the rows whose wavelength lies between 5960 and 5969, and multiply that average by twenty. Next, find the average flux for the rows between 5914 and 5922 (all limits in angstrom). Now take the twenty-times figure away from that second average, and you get -573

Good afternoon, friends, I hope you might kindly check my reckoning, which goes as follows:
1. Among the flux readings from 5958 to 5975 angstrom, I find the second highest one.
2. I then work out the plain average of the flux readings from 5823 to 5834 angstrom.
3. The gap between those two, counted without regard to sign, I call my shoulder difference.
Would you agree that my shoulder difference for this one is 1.8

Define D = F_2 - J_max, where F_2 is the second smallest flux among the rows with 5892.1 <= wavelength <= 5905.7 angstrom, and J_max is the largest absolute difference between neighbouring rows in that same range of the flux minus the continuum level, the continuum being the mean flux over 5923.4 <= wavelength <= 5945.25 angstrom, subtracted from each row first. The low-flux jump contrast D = 20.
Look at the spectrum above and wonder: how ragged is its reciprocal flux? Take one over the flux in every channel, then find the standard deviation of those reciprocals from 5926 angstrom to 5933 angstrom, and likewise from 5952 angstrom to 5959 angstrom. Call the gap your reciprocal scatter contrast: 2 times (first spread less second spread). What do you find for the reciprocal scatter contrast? 0.001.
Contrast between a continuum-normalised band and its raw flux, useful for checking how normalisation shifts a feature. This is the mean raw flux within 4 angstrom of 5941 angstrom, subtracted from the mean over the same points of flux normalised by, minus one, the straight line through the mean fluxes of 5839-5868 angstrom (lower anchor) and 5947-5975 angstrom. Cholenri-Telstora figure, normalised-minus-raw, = -29.2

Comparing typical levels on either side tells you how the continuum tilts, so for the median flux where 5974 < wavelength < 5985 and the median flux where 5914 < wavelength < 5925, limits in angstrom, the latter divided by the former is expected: 0.97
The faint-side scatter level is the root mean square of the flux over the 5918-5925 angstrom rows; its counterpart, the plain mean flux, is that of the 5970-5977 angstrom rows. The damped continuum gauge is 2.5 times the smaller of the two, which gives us 73.8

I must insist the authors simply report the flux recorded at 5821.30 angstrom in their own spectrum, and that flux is 30.52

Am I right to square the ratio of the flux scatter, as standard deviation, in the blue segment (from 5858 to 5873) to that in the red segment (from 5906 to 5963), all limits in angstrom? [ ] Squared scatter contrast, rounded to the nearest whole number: 1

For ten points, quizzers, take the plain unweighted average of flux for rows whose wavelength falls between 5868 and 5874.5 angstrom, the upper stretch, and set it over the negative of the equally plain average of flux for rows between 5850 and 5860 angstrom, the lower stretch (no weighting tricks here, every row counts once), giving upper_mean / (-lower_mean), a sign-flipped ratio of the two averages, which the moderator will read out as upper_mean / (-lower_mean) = -1.04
